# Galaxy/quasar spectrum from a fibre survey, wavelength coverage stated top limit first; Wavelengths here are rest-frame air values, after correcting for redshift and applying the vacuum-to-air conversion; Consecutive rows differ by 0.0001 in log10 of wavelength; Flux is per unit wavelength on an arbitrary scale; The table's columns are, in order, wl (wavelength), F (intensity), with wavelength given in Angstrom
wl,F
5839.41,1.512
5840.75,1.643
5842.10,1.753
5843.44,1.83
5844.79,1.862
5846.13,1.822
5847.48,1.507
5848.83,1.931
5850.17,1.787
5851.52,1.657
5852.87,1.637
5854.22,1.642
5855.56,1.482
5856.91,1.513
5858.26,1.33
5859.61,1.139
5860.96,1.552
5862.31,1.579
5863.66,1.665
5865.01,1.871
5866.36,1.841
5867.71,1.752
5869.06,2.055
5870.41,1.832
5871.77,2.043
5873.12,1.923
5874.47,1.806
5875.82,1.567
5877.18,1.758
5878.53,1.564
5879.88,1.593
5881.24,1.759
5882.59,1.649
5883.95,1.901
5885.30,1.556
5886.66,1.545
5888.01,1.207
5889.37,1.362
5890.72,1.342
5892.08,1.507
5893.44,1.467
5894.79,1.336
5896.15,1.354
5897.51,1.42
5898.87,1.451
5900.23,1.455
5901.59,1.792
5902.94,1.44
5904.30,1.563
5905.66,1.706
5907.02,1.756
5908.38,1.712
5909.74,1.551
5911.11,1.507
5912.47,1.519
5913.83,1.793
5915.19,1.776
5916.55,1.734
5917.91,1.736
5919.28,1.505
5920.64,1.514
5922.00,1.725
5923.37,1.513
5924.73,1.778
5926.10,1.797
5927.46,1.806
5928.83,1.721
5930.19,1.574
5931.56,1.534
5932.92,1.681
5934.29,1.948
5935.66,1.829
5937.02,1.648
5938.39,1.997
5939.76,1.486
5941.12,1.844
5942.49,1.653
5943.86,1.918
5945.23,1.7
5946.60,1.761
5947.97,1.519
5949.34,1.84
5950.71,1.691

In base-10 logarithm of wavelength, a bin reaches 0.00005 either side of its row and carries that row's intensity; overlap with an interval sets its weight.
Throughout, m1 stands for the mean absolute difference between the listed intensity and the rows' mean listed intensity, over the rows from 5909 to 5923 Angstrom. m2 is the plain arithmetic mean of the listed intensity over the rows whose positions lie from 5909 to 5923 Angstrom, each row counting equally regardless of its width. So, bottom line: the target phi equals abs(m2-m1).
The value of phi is 1.52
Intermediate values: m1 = 0.12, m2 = 1.64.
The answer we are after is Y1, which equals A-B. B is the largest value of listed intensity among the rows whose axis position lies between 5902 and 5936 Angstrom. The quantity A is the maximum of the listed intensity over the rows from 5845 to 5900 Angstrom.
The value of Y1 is 0.11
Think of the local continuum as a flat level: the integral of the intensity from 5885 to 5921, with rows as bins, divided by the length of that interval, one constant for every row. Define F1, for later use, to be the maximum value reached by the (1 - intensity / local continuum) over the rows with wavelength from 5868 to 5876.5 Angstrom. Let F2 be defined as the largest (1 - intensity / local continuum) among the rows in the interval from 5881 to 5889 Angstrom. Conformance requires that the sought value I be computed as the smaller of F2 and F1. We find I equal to -0.02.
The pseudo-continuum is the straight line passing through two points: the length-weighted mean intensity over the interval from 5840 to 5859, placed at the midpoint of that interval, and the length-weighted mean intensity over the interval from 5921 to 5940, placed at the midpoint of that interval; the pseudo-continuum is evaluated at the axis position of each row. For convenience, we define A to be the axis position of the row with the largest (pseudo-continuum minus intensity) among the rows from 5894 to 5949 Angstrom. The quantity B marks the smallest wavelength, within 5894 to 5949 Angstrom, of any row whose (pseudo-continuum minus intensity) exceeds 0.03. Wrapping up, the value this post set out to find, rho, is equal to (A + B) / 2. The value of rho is 5894.8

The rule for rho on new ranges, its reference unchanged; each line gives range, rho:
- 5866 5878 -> 5875.8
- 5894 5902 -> 5894.8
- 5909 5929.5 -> 5914.5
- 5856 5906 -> 5858.3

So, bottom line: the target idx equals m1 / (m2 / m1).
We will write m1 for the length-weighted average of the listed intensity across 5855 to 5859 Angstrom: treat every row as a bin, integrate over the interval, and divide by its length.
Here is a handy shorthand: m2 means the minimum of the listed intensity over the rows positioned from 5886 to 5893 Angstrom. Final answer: 1.7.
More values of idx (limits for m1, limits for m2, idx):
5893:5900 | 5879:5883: 1.2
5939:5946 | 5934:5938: 1.8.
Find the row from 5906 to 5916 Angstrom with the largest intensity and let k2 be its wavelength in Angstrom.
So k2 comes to 5913.83 Angstrom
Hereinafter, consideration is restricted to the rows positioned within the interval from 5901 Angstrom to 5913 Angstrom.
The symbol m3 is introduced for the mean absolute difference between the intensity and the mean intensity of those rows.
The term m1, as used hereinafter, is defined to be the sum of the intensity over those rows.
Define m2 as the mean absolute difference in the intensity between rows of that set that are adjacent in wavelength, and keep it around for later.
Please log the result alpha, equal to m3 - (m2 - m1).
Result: 15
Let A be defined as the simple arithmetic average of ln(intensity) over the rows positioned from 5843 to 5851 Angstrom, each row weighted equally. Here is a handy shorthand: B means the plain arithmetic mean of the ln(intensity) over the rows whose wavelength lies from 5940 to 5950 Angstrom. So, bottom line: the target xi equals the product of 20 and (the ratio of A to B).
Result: 21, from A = 0.58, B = 0.56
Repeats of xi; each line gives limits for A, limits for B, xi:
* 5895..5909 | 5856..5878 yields 17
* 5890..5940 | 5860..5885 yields 17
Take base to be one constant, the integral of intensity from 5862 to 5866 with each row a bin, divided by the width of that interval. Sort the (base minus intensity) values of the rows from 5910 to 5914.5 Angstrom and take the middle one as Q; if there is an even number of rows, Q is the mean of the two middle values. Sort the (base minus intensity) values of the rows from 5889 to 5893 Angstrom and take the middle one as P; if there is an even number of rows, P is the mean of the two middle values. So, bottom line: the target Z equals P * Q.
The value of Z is 0.08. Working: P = 0.37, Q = 0.21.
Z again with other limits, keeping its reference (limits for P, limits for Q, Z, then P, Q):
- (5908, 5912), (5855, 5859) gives 0.04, 0.18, 0.25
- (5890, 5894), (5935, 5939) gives -0.03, 0.26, -0.10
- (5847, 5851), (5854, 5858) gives -0.01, -0.06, 0.21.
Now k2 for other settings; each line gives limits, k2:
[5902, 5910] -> 5907.02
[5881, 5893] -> 5883.95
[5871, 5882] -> 5871.77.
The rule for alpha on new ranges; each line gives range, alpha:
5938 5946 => 10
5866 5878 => 17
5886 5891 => 5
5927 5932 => 7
